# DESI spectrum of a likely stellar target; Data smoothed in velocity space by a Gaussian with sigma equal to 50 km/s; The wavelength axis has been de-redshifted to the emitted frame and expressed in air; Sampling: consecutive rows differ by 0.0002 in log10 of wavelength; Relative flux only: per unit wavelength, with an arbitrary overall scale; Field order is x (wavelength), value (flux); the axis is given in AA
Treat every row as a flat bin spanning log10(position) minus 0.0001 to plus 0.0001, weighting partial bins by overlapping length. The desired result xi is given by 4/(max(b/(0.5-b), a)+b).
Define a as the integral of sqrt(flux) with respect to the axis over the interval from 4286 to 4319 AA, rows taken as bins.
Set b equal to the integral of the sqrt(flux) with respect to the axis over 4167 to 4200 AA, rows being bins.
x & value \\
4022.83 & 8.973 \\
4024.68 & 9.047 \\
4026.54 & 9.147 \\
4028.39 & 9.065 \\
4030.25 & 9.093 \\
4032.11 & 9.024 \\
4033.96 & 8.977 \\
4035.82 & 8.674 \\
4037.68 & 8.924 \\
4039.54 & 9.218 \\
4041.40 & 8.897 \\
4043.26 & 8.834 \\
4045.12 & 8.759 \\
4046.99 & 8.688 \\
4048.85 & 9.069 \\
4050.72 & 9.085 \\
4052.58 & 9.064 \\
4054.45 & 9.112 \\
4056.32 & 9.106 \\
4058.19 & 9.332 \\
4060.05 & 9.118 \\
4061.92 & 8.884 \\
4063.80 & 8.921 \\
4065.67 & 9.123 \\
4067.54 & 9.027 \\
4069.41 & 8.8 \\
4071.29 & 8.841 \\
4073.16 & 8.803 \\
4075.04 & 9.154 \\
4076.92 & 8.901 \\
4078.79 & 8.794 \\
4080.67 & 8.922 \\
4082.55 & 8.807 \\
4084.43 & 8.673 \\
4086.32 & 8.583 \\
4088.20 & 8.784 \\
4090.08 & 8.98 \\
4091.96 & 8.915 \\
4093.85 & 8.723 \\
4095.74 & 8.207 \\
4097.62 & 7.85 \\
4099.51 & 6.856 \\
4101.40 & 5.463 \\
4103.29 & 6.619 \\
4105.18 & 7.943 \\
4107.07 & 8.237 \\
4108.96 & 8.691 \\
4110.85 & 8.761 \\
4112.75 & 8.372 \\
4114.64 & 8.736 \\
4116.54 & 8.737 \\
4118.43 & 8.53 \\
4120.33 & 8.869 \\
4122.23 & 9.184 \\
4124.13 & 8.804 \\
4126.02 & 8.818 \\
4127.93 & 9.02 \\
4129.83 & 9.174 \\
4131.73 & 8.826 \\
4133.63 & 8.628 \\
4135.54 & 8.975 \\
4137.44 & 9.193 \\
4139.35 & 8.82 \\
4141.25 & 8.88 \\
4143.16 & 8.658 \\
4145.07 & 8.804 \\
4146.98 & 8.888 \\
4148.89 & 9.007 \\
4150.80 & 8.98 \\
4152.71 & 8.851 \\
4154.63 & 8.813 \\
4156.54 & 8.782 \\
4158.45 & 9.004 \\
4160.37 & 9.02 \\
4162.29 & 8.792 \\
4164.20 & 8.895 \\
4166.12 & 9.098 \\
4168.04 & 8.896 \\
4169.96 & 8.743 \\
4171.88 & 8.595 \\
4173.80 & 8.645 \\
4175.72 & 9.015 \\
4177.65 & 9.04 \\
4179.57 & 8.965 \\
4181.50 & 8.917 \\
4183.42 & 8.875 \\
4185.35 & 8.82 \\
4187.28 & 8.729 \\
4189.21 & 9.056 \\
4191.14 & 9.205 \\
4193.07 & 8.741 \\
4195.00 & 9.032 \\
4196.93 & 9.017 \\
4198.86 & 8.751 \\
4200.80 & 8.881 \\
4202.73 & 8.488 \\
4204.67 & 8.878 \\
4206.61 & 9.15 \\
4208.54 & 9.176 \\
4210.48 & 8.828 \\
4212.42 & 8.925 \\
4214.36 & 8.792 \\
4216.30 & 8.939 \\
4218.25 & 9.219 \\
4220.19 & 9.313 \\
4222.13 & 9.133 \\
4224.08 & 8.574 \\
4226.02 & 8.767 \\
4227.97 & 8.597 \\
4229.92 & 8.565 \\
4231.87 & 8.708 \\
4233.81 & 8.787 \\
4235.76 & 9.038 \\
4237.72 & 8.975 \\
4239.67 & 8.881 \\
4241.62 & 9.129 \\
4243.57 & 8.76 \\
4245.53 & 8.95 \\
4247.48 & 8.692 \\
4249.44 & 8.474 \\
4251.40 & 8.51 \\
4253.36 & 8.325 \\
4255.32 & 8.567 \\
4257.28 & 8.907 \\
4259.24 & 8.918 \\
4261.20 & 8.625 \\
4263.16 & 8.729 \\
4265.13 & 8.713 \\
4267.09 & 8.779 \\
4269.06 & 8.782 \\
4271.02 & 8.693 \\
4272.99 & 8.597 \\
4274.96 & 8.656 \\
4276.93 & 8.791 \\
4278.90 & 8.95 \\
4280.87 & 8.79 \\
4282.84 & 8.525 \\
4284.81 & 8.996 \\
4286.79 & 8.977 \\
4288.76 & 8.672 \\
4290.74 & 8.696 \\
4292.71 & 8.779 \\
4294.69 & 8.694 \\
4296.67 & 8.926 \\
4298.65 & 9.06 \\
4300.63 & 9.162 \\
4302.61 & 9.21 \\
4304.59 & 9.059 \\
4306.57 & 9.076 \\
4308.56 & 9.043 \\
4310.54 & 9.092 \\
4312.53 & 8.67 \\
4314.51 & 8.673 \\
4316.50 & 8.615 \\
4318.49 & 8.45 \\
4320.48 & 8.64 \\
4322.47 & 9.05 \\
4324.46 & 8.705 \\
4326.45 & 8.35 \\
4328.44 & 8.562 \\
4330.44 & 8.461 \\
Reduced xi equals 0.0203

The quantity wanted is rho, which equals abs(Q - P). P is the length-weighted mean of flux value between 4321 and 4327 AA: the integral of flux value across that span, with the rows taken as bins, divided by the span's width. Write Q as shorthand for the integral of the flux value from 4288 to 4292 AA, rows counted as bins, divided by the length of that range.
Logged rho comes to 0.03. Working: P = 8.73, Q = 8.70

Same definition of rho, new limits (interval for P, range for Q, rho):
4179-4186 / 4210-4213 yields 0.01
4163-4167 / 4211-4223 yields 0.05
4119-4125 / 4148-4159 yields 0.01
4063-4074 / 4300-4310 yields 0.18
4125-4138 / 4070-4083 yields 0.05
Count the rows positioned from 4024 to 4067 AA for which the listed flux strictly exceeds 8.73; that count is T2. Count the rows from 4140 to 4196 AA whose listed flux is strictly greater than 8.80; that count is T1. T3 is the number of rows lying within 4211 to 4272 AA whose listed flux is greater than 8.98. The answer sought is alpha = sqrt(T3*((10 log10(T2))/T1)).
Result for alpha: 1.8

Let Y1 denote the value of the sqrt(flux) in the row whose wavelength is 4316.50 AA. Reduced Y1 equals 2.94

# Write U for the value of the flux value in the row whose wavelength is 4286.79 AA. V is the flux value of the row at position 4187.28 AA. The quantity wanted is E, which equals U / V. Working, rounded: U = 8.977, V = 8.729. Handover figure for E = 1.03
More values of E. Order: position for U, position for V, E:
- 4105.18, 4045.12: 0.91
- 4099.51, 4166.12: 0.75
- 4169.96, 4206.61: 0.96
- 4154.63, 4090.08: 0.98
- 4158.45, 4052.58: 0.99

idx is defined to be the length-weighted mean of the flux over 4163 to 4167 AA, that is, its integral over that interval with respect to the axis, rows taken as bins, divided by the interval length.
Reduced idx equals 8.99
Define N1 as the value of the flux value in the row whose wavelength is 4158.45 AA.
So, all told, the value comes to 9.004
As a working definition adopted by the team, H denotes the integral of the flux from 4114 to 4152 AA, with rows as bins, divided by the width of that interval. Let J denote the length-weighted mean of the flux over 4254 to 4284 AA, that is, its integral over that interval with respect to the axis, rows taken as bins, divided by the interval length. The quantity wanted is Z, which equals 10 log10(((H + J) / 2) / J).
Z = 0.04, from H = 8.88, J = 8.73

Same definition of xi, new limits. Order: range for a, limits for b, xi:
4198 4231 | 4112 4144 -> 0.0207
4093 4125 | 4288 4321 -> 0.0211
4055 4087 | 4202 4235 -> 0.0206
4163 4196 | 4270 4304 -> 0.0200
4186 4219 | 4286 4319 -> 0.0203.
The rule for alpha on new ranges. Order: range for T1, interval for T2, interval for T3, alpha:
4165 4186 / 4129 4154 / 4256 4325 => 3.4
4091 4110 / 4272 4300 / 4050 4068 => 8.5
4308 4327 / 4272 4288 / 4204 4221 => 3.1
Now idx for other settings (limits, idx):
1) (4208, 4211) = 9.00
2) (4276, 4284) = 8.78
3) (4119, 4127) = 8.89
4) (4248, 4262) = 8.62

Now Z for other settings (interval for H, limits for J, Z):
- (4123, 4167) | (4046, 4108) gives 0.08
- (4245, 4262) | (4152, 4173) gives -0.05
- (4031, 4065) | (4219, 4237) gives 0.04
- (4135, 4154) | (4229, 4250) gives 0.02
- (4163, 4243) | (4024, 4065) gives -0.03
